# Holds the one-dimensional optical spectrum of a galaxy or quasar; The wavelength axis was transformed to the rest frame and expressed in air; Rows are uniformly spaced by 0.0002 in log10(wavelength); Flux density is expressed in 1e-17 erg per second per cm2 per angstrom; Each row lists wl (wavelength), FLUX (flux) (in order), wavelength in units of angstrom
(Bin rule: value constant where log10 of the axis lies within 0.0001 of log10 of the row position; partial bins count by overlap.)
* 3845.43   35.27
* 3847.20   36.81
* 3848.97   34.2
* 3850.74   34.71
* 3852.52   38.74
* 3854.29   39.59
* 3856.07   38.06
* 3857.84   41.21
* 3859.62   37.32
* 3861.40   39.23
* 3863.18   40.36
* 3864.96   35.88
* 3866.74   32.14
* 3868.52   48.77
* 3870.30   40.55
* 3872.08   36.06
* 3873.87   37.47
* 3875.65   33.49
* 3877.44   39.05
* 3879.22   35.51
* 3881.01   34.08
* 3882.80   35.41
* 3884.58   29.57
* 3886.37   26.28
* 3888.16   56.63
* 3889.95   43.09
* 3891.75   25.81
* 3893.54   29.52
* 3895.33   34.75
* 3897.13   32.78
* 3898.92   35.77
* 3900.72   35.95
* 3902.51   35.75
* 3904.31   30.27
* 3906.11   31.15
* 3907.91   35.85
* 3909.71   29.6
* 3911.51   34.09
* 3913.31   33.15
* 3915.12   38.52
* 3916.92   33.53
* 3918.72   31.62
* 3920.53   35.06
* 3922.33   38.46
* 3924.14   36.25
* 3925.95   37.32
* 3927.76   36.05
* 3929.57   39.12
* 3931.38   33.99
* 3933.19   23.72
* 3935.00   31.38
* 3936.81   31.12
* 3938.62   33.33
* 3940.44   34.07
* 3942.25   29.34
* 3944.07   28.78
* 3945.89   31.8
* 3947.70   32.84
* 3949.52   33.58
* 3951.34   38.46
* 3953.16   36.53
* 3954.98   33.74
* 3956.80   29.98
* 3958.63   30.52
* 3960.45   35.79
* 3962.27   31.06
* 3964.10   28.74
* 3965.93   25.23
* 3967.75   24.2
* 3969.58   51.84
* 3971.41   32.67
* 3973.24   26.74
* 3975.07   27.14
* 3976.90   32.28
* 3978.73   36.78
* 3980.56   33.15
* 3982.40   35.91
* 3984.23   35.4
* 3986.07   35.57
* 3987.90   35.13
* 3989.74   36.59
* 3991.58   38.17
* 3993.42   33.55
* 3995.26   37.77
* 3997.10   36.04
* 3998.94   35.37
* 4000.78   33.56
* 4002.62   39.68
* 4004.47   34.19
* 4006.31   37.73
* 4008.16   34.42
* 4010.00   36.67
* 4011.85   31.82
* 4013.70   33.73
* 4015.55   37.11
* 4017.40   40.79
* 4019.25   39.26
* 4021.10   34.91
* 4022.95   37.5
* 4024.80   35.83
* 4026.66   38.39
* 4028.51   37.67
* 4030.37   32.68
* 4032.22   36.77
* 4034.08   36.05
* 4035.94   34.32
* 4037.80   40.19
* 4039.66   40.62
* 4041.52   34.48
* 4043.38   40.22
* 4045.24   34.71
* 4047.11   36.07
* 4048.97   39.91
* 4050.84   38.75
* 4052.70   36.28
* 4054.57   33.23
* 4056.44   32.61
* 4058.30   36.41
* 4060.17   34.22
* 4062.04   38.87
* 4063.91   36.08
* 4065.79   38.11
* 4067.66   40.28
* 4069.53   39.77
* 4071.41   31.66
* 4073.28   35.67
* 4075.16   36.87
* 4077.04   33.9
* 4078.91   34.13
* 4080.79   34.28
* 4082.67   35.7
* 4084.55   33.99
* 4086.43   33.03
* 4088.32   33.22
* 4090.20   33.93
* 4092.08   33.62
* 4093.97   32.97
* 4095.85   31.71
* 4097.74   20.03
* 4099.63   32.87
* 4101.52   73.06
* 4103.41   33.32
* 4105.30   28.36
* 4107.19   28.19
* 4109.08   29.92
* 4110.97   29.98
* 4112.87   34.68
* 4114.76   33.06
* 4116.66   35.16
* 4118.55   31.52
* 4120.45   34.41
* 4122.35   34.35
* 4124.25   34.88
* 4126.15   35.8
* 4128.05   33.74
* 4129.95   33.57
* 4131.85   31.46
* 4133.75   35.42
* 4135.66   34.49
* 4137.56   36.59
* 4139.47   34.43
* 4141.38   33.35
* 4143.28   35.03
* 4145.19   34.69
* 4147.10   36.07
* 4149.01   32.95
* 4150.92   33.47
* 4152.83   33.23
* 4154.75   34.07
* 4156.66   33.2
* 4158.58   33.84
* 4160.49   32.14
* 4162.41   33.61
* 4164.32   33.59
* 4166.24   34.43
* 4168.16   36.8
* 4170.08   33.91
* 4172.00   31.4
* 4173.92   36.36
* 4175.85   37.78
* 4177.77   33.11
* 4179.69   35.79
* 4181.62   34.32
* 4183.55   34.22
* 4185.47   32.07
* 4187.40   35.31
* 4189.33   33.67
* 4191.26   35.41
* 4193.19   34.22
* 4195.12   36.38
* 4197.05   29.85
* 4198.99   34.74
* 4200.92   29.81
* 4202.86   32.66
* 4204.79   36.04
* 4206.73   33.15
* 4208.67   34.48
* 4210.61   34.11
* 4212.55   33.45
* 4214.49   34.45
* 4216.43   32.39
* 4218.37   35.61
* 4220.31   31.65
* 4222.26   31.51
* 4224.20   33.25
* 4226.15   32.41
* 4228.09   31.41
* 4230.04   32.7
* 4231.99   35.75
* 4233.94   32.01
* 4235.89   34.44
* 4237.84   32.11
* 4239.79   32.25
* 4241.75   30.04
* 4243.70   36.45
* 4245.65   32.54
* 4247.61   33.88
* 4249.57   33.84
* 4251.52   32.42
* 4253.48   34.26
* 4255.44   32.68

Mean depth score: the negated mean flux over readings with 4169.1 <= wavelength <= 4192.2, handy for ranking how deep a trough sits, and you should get -34.4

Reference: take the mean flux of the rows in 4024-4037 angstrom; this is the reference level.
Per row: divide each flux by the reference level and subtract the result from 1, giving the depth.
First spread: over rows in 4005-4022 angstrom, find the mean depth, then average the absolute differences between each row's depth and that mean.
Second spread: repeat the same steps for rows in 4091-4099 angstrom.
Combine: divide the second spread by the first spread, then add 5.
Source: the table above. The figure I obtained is 7.11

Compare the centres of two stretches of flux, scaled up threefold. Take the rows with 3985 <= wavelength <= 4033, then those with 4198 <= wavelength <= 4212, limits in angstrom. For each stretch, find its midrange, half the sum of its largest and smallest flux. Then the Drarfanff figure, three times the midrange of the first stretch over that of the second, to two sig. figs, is 3.3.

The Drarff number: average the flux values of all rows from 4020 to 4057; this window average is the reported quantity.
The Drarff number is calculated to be 36.6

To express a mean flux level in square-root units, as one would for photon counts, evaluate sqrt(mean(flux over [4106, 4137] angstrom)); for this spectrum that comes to 5.76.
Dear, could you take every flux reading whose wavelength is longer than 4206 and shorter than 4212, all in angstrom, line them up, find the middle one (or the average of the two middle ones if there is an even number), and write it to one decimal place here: 34.1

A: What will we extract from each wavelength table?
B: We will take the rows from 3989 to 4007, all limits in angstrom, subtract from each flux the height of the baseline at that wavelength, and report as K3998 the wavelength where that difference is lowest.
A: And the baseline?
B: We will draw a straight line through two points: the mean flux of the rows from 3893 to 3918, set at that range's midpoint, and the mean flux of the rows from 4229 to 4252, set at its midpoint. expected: 3993.42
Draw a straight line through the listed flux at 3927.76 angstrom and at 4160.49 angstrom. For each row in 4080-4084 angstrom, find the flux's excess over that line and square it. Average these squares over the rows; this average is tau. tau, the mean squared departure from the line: 3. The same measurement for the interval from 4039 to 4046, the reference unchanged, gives 20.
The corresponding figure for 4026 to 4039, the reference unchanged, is 11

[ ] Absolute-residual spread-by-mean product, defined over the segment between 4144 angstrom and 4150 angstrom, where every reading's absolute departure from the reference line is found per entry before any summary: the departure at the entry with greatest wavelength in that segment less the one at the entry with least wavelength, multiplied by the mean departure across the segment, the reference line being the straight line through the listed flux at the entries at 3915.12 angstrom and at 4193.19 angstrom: 2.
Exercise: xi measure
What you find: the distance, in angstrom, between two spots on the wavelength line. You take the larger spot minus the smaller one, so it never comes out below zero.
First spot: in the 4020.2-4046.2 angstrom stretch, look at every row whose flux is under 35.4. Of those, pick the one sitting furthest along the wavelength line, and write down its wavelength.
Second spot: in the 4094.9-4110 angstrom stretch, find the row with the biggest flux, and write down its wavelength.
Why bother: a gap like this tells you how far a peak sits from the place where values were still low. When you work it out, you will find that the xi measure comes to 56.3 angstrom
